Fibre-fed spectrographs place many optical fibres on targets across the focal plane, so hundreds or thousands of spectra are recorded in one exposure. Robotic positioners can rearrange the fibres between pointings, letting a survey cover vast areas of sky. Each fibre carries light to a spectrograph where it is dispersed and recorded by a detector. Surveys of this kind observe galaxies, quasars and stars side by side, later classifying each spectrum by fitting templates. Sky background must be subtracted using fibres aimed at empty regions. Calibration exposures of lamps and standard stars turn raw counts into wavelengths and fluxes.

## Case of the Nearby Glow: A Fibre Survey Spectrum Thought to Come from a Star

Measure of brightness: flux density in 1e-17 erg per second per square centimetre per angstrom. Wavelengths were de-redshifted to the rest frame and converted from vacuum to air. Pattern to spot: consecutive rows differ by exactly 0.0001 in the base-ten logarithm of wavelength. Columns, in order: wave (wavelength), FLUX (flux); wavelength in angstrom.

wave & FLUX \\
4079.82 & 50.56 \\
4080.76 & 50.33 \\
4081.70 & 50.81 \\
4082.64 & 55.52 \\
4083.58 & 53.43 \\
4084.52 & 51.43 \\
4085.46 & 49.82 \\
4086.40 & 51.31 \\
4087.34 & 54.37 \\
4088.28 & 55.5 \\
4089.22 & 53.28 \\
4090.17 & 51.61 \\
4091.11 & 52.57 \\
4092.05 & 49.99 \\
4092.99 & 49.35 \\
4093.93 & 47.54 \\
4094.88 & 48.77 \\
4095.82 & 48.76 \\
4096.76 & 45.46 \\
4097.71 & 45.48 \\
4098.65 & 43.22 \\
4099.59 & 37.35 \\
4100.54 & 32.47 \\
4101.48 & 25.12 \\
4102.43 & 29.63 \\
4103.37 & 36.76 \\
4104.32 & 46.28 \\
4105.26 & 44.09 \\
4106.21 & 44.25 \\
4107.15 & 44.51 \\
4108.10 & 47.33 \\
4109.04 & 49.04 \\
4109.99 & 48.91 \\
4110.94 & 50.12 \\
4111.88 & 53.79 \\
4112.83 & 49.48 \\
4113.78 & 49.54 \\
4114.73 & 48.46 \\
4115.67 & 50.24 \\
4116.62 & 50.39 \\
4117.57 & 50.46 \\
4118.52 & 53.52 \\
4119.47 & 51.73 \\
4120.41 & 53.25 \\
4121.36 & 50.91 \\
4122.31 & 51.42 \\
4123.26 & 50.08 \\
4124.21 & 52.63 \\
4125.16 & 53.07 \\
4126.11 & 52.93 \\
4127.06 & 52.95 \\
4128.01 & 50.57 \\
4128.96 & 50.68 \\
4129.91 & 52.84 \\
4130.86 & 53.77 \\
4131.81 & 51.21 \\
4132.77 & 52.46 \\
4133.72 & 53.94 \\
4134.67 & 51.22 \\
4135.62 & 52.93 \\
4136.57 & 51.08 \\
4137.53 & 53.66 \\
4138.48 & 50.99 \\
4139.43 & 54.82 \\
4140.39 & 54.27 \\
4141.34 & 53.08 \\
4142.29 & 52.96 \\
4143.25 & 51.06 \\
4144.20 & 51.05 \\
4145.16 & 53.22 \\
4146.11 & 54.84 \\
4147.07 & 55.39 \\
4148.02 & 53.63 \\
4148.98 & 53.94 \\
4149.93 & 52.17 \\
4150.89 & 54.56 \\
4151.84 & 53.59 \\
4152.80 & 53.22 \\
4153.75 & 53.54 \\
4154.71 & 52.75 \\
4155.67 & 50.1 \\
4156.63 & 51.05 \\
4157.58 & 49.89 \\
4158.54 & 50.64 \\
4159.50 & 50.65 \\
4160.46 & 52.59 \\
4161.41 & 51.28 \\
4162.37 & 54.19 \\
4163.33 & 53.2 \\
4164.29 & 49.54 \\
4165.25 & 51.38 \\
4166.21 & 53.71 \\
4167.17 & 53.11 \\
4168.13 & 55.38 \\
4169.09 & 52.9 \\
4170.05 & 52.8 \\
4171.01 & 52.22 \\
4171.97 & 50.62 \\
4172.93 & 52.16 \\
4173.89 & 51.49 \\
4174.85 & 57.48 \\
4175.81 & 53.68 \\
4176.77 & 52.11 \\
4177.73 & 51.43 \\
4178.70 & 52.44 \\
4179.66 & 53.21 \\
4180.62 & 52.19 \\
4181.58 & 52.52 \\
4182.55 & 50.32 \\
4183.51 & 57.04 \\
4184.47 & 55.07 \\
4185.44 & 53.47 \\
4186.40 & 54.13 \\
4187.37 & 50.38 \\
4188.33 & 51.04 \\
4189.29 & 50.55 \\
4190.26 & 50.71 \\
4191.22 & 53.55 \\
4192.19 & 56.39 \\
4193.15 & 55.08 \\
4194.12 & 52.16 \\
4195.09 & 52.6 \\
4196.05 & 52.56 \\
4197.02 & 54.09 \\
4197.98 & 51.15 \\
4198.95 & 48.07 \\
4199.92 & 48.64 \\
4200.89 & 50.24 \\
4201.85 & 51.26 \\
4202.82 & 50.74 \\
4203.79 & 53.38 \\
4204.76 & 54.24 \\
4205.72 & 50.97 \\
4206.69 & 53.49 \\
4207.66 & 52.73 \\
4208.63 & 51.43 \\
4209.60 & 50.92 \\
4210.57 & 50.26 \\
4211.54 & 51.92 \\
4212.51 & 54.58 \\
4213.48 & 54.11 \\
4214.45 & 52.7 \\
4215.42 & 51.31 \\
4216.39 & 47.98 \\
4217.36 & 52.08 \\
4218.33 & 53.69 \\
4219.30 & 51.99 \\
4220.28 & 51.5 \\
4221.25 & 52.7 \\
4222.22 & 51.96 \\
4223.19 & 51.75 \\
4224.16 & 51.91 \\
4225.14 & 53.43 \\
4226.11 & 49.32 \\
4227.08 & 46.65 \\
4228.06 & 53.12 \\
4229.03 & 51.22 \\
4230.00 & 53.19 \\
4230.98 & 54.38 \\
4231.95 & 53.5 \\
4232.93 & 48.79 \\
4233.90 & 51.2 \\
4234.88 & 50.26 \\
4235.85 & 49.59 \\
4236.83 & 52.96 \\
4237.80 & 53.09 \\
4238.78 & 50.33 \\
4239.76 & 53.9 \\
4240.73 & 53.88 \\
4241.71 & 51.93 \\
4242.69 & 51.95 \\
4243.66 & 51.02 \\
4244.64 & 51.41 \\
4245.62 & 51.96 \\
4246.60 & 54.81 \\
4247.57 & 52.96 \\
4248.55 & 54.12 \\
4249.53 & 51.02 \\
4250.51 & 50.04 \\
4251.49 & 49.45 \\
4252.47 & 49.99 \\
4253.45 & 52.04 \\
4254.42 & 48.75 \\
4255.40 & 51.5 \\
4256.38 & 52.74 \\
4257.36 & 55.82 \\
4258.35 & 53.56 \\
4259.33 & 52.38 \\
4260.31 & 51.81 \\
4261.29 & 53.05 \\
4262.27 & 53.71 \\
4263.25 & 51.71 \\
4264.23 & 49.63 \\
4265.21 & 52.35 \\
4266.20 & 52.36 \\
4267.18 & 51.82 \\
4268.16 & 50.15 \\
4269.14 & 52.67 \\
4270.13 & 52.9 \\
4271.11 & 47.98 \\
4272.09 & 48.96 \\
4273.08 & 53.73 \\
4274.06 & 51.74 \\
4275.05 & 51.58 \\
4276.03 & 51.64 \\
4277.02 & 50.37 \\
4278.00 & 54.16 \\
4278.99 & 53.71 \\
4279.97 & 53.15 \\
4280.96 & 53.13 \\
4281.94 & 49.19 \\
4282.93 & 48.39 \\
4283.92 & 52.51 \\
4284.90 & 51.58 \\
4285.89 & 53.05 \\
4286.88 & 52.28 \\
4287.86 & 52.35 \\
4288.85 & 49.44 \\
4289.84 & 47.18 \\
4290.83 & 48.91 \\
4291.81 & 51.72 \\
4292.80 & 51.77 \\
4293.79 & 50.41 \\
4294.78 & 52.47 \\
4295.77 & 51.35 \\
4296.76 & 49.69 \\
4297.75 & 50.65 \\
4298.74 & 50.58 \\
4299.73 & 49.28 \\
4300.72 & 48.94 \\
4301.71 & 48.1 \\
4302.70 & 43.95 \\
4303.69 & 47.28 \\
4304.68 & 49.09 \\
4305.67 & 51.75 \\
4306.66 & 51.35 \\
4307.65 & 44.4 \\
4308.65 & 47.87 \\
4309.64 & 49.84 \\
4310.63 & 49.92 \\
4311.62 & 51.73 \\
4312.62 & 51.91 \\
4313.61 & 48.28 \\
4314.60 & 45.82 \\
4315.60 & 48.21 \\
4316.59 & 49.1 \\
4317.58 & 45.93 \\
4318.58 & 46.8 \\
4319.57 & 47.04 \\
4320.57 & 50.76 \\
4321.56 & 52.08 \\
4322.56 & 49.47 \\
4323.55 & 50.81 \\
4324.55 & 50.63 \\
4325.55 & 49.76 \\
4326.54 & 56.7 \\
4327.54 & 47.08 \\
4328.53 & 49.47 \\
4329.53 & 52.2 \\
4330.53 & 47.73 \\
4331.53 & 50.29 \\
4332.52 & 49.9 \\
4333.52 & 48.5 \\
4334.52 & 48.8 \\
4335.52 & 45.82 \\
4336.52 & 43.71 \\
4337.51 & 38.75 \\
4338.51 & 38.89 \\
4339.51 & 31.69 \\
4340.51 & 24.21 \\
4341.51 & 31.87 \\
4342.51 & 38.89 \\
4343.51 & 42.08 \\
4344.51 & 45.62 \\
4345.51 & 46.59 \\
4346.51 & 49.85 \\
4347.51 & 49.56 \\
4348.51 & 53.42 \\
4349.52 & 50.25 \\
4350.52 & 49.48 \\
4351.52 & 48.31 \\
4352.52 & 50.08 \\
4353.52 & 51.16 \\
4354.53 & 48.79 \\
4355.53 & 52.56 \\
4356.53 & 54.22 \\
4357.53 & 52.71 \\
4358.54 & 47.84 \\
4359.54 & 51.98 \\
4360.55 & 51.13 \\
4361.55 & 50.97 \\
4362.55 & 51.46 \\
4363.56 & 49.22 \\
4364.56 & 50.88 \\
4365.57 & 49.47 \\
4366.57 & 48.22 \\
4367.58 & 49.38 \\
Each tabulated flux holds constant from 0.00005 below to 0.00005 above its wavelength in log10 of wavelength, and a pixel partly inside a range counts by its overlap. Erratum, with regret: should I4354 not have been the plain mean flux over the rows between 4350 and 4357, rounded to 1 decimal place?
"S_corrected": 50.7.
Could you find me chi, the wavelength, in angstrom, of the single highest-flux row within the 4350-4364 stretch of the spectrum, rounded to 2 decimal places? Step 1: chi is 4356.53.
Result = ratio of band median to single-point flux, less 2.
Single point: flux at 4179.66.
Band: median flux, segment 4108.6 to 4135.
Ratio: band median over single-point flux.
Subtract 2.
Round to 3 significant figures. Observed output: -1.04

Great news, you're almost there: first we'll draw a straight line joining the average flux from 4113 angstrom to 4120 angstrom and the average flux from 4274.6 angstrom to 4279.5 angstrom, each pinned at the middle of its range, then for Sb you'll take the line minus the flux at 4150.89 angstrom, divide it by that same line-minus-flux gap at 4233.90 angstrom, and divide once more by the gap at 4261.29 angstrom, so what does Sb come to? 6.0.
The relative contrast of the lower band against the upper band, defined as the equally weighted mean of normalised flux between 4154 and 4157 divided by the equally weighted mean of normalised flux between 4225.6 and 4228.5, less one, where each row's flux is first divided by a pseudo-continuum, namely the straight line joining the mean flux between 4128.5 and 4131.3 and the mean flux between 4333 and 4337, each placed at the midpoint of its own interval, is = -0.01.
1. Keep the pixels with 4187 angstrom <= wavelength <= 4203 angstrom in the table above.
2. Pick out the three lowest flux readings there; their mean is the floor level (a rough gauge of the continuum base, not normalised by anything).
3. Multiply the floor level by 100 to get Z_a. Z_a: 4898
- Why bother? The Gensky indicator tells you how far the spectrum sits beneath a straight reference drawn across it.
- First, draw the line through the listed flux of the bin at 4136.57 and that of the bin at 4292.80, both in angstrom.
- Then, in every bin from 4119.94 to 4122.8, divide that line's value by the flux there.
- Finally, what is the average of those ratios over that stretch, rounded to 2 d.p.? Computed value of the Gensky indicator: 0.98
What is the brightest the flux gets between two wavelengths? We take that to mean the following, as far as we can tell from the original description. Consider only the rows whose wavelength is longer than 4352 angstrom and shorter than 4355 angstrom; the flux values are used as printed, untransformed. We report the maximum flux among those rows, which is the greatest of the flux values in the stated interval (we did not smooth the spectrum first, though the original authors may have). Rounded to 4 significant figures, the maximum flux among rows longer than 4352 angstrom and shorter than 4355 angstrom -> 51.16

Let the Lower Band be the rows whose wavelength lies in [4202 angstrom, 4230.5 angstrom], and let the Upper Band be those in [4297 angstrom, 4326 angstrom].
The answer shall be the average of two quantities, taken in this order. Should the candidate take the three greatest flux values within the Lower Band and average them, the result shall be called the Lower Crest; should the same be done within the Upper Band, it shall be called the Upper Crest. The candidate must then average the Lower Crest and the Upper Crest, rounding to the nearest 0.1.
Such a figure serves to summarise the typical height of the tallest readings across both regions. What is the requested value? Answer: 53.1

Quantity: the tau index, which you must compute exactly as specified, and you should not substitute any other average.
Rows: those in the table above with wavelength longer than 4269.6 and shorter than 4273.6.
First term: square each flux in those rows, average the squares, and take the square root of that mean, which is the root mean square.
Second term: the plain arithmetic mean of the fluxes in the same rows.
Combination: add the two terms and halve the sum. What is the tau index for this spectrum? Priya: 50.9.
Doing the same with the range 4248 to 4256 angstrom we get 50.9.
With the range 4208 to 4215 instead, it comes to 52.3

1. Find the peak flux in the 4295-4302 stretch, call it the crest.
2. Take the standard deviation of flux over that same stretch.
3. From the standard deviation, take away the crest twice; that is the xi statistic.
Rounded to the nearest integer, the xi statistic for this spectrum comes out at -102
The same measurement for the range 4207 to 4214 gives -108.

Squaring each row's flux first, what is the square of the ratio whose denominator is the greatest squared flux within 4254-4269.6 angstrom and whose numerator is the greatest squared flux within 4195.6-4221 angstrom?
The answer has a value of 0.91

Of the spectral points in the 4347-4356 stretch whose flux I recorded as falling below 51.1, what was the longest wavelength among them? 4354.53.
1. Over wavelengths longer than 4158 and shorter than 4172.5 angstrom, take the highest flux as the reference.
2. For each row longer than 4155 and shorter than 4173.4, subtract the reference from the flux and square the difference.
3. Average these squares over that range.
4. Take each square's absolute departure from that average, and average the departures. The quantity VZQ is 9.0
